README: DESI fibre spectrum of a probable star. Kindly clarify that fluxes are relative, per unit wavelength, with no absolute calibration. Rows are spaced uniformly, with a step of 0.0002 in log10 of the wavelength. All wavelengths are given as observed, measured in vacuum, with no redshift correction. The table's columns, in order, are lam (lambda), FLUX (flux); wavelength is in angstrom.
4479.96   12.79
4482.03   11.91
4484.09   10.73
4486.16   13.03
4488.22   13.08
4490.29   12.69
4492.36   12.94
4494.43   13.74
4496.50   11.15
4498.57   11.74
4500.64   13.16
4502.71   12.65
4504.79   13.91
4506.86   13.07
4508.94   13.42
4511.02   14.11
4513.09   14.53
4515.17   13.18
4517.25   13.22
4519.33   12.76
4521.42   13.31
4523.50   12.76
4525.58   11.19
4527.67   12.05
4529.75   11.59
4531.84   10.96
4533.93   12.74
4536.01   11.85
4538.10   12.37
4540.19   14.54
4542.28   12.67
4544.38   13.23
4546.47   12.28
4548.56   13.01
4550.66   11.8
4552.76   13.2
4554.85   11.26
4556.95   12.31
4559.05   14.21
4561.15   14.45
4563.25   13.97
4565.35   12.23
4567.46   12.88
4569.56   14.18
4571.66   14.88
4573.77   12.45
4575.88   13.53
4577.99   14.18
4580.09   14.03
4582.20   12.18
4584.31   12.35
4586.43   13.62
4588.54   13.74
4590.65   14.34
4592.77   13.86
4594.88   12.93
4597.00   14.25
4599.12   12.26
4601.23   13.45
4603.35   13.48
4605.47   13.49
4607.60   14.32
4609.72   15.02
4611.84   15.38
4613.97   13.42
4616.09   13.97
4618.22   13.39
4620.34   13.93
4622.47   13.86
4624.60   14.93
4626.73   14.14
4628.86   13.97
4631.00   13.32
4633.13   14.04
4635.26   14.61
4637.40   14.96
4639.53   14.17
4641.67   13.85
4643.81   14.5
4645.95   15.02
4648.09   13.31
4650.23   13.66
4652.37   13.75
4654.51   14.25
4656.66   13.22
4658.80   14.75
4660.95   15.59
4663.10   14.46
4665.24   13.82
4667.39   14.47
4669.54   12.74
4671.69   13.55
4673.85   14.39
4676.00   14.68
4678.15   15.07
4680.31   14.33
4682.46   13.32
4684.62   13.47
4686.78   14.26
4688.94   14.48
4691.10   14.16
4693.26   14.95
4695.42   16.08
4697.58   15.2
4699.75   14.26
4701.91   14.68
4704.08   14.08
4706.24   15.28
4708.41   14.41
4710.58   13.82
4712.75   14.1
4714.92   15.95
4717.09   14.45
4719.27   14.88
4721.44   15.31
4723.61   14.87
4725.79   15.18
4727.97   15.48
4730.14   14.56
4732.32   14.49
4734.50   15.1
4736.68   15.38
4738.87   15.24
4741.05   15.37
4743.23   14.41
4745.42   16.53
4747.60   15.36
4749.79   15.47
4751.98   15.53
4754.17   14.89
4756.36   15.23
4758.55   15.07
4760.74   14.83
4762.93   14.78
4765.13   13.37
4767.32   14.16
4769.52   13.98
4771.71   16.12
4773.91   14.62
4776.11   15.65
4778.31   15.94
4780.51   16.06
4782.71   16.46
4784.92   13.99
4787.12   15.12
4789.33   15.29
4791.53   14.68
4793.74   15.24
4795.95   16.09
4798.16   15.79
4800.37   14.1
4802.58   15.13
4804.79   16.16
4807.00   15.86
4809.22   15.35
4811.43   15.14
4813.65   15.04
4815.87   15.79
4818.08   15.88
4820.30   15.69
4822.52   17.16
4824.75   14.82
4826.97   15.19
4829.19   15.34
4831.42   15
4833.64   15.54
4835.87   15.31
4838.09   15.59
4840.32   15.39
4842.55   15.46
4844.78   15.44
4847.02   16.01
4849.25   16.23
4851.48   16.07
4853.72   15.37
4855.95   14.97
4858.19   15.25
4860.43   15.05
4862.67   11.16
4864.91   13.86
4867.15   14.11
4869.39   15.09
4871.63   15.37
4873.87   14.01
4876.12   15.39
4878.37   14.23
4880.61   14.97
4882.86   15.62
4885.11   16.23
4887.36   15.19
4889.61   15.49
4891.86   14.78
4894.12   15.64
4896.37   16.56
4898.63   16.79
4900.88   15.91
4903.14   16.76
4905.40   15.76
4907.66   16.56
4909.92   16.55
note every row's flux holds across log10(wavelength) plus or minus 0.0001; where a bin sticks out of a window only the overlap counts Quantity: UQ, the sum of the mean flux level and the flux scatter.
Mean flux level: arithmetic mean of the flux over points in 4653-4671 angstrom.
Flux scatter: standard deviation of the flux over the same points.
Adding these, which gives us 15.0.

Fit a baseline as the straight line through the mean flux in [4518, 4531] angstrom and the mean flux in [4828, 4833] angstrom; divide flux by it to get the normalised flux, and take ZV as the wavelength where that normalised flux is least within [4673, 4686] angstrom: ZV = 4682.46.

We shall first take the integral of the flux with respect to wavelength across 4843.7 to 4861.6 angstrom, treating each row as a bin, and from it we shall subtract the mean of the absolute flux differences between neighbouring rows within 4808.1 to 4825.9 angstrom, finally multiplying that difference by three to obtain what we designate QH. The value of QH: 832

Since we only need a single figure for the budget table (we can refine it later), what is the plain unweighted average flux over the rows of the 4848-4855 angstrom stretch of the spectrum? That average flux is 15.9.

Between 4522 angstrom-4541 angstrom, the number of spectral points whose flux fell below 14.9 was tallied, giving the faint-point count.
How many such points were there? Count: 9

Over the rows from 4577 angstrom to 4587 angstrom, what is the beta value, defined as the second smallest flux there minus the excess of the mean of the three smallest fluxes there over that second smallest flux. 12.0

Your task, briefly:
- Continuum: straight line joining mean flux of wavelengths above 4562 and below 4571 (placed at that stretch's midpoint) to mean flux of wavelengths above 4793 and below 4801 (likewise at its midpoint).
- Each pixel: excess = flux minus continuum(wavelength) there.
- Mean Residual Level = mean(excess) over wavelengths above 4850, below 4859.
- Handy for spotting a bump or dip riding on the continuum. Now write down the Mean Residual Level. -0.4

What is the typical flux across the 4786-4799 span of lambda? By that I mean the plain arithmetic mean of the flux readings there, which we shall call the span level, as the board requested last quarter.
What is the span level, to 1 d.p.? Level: 15.4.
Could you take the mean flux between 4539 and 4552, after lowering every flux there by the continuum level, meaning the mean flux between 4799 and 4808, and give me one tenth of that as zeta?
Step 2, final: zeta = -0.24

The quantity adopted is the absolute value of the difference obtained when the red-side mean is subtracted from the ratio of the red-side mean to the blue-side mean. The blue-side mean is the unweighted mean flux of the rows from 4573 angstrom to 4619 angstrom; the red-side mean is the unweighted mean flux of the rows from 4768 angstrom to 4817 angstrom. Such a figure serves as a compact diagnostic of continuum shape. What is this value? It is 14.2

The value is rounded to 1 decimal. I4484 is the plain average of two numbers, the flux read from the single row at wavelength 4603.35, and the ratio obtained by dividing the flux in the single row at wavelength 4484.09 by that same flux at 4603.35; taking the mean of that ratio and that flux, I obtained 7.1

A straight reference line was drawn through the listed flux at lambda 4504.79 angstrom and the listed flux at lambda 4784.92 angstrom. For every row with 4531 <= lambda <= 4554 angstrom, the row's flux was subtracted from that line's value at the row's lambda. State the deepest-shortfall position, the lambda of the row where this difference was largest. 4531.84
